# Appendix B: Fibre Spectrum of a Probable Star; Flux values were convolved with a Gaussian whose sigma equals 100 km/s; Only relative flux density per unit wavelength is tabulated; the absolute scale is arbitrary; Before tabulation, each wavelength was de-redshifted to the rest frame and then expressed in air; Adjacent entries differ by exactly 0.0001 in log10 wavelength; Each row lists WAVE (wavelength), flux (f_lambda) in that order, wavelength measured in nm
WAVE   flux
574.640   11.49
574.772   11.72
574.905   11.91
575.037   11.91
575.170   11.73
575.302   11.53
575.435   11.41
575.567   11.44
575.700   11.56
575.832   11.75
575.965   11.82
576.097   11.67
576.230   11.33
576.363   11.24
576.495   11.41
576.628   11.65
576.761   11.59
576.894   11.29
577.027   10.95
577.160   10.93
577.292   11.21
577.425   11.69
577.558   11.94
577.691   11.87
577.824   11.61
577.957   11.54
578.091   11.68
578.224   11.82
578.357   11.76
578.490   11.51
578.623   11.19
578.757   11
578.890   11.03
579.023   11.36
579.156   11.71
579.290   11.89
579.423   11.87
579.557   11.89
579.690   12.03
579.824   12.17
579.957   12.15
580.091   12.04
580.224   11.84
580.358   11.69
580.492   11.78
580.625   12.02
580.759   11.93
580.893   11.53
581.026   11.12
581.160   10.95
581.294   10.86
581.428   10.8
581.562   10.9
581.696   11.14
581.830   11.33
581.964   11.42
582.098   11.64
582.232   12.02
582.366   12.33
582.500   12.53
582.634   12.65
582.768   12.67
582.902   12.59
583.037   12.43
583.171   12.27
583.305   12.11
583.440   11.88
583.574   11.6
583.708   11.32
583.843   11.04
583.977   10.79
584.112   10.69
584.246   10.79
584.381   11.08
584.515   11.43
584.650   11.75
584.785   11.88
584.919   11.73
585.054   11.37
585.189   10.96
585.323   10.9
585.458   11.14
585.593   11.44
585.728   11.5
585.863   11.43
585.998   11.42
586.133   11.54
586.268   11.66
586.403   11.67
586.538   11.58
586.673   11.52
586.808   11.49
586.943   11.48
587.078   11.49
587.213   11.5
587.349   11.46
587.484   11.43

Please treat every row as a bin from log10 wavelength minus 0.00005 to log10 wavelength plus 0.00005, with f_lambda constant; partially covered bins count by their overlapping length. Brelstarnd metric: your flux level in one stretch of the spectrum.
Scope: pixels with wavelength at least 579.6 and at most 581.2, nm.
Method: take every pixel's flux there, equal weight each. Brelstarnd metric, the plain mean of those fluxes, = 11.8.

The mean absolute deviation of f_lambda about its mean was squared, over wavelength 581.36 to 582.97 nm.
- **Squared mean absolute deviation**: 0.40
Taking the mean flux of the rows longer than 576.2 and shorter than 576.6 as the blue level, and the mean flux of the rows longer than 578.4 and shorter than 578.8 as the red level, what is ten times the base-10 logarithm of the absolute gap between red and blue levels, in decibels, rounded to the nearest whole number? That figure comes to -10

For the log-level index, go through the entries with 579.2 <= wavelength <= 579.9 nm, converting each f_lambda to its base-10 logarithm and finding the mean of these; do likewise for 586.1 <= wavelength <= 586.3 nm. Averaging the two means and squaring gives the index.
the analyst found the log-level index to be 1.15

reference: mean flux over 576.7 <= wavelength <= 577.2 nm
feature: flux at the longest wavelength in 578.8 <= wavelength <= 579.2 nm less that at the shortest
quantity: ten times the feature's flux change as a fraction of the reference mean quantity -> 0.61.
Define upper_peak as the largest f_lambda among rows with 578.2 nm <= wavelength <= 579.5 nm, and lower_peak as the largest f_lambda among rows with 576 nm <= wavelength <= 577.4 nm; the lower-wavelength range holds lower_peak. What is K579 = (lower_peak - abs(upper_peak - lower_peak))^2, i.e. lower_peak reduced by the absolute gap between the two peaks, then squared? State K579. 131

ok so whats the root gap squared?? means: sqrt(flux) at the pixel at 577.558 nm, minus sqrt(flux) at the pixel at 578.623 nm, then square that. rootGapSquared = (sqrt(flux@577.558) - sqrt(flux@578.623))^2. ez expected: 0.012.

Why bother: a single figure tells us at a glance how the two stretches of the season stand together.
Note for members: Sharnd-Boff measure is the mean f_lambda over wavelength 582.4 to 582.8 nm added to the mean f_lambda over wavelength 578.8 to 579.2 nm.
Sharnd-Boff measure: 24.0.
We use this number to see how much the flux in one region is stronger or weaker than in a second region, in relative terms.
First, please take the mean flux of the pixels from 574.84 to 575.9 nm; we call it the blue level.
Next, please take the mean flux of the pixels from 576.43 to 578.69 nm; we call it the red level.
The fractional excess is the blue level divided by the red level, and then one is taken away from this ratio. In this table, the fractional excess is 0.01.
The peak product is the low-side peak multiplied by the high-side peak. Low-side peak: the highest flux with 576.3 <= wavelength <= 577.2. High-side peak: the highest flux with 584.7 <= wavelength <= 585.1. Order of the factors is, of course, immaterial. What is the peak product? 138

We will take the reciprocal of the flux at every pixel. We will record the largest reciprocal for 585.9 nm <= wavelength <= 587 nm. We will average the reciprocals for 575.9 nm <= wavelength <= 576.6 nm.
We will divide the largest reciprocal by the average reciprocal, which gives 1.01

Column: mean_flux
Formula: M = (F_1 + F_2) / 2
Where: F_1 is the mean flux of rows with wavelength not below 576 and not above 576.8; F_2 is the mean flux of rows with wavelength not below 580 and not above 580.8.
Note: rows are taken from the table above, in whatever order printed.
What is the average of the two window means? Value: 11.7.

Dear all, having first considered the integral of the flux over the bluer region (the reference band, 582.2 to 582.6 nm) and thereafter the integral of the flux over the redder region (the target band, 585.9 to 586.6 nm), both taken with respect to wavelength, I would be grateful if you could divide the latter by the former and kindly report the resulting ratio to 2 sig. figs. 1.6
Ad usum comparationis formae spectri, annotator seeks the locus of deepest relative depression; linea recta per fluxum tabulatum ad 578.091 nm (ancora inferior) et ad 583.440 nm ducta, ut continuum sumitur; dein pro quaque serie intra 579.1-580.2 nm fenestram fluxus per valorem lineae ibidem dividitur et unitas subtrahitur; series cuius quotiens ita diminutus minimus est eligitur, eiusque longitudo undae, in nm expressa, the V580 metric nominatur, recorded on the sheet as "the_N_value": 579.156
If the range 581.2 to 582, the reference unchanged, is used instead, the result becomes 581.428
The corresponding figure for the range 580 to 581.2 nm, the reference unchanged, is 581.160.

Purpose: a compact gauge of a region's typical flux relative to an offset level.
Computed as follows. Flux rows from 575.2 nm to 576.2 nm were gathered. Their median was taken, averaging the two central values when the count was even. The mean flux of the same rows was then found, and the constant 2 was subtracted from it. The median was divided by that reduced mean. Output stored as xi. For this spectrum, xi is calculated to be 1.20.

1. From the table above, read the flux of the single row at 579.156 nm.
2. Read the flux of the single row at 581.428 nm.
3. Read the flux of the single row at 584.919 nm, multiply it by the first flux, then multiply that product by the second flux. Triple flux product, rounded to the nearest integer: 1483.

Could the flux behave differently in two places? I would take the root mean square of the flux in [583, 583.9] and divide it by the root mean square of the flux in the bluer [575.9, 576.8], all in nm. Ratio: 1.02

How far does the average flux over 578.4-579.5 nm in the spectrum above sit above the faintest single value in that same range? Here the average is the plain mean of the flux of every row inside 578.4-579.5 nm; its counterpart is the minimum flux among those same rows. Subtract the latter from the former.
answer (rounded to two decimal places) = 0.45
